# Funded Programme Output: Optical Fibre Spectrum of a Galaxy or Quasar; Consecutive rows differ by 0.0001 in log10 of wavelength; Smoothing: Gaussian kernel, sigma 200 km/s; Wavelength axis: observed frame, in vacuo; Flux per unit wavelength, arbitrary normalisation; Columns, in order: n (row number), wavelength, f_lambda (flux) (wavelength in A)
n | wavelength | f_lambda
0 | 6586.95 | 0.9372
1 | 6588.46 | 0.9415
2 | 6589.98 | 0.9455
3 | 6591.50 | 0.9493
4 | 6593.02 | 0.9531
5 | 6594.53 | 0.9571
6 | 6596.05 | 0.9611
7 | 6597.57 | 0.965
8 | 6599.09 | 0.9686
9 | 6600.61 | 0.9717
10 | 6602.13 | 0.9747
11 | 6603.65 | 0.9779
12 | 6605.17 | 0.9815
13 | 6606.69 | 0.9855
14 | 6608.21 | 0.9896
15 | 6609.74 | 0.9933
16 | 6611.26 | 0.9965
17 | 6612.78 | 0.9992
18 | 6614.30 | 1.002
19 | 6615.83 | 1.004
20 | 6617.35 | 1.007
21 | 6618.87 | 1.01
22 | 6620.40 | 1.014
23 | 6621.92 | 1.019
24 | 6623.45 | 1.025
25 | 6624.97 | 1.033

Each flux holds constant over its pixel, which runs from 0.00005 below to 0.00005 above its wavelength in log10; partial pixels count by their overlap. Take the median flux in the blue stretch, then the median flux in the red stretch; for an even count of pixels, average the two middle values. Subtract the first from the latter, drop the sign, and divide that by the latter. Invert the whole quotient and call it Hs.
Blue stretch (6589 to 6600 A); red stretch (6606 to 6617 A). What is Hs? 25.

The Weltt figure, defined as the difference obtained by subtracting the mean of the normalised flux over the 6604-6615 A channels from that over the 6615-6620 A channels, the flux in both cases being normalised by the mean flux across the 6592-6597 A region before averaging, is 0.015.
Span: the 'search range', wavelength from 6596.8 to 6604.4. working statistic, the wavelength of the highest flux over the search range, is 6603.65 A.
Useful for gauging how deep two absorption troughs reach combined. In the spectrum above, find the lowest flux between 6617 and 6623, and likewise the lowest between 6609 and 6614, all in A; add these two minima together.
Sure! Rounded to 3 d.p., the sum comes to 2.000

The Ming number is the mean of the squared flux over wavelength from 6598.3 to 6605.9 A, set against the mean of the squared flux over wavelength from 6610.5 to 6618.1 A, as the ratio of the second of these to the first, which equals 1.06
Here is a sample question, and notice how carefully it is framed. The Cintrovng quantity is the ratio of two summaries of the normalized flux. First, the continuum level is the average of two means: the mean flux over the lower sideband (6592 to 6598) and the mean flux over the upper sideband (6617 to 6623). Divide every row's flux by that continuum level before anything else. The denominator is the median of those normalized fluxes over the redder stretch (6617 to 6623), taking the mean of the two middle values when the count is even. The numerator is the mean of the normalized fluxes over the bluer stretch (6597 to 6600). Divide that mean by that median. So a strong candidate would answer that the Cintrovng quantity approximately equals 0.955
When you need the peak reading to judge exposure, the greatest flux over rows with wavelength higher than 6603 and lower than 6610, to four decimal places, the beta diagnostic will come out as 0.9933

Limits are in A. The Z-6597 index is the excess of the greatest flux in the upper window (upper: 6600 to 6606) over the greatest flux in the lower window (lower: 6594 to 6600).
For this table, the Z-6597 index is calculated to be 0.013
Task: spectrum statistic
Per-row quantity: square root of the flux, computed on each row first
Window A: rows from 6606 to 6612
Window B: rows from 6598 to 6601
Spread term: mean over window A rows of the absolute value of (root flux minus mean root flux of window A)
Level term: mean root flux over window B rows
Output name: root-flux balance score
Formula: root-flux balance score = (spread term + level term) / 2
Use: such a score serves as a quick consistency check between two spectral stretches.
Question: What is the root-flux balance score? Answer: 0.493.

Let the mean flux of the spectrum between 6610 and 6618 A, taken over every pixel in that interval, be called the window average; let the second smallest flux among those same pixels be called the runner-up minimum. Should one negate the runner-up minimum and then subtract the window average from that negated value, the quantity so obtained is -2.00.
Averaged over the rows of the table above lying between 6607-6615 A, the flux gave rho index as 1.00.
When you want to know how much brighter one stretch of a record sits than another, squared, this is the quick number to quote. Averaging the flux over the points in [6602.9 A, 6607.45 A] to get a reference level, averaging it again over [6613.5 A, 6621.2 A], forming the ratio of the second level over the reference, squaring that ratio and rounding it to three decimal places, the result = 1.053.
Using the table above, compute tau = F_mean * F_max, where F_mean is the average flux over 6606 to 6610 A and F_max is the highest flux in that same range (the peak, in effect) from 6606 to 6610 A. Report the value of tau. 0.98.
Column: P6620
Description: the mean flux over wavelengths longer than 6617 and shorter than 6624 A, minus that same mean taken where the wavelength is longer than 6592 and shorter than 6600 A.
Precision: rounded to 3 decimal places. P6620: 0.054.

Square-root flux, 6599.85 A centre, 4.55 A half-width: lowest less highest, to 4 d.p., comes -0.0085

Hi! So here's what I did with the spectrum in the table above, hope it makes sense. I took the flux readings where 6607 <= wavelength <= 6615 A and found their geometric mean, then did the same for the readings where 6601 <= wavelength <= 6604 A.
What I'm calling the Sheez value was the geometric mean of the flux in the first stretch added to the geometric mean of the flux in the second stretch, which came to 1.97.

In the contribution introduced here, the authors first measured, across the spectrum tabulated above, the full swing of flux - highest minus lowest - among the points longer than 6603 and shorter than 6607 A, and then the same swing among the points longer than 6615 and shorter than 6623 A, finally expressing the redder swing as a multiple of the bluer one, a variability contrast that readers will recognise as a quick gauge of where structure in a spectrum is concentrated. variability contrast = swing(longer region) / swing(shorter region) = 2.0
